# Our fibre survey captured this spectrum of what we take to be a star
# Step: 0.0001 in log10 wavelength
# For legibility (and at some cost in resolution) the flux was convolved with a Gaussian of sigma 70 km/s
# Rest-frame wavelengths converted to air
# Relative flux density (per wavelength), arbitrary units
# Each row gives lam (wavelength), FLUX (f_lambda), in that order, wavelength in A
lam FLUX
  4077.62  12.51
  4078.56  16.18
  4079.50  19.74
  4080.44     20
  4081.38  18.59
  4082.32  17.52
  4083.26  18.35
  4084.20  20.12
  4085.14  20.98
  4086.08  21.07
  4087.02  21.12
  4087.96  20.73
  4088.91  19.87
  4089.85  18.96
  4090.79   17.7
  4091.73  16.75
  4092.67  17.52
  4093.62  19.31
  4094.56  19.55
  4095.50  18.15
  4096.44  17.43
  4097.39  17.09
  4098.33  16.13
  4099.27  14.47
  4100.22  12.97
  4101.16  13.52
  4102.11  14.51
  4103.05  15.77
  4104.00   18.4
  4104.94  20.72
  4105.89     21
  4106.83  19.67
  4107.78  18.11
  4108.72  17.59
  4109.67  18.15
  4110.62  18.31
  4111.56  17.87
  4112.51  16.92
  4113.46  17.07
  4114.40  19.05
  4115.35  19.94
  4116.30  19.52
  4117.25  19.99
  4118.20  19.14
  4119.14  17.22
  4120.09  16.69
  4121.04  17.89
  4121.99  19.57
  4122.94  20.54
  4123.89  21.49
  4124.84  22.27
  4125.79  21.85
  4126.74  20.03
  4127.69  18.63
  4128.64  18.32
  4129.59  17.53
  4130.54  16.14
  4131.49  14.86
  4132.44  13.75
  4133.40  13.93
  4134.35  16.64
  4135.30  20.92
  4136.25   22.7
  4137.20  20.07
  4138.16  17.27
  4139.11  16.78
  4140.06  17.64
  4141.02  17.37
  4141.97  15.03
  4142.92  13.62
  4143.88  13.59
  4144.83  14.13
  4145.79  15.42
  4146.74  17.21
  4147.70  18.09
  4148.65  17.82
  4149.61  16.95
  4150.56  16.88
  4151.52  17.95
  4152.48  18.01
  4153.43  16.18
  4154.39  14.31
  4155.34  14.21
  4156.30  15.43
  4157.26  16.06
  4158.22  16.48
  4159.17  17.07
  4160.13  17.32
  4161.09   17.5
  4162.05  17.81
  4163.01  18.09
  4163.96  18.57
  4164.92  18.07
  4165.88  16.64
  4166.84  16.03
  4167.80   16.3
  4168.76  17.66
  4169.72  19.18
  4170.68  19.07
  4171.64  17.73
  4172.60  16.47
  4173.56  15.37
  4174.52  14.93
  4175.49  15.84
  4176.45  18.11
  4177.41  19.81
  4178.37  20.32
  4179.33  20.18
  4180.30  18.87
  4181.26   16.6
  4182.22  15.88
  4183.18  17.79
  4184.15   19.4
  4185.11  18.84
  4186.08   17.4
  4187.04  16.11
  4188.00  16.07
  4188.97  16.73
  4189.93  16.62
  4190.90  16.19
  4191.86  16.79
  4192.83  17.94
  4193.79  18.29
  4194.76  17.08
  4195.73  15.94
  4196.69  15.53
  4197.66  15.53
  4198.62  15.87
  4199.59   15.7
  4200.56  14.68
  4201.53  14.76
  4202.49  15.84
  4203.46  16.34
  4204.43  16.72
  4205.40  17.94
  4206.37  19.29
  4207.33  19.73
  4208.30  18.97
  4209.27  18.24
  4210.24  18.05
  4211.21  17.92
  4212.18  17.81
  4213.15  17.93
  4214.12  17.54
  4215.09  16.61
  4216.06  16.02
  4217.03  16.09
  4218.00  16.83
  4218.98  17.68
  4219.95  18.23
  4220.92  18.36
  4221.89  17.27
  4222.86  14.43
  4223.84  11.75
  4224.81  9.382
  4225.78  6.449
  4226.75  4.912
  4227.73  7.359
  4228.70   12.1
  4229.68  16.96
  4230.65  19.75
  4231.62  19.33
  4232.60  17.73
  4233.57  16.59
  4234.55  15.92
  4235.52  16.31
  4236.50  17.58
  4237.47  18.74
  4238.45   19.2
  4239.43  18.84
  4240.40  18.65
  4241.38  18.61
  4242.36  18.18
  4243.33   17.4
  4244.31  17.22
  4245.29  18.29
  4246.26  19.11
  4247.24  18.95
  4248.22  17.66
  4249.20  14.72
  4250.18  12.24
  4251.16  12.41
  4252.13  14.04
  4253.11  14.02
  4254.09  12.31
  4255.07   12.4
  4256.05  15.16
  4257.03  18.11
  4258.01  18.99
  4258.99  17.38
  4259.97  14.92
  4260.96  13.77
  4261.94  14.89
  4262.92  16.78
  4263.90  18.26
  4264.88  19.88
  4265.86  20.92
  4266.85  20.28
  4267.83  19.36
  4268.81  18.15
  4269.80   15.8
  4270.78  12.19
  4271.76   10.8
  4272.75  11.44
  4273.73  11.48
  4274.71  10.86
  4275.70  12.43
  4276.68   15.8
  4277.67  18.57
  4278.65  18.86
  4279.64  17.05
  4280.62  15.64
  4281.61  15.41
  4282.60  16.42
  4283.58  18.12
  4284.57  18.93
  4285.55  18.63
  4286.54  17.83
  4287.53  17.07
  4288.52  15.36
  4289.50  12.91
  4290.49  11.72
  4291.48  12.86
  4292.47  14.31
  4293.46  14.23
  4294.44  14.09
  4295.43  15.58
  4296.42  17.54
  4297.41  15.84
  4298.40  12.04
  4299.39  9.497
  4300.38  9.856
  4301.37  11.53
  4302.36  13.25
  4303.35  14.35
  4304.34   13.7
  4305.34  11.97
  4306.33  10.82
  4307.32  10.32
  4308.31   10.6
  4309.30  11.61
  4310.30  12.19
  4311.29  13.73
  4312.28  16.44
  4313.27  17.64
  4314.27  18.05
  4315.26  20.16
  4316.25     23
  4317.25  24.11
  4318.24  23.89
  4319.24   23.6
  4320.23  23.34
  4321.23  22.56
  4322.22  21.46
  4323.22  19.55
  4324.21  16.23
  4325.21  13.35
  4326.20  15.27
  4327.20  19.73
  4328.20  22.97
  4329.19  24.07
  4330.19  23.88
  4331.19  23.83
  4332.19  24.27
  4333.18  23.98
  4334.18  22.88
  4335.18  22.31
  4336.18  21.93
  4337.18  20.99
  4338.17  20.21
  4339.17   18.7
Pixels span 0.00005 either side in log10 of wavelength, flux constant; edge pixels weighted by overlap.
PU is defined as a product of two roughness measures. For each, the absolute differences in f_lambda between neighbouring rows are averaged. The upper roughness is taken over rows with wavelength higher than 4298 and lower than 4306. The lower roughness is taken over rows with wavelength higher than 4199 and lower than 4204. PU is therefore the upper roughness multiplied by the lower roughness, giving 0.94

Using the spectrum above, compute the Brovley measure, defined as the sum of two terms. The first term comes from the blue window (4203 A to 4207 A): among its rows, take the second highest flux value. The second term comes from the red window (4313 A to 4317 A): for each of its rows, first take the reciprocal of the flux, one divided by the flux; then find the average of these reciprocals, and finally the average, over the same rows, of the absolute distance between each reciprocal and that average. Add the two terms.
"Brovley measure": 17.9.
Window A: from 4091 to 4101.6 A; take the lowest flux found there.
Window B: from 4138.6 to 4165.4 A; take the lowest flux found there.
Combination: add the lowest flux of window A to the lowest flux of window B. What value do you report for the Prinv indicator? 26.6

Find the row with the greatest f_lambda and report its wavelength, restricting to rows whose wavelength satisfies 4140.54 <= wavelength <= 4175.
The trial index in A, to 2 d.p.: 4169.72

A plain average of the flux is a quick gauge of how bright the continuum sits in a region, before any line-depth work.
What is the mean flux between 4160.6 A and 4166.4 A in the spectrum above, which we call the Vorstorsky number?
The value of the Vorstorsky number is 18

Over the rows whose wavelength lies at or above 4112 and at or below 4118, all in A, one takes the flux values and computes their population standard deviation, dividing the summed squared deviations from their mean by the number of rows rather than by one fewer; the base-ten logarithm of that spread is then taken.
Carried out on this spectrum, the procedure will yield 0.11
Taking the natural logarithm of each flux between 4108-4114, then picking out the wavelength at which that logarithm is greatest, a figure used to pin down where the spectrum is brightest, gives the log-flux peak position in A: 4110.62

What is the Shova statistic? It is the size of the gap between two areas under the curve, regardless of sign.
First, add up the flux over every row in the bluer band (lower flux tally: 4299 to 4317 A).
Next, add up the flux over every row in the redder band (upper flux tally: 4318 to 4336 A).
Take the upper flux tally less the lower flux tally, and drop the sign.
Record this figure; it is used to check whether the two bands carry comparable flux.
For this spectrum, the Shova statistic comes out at 138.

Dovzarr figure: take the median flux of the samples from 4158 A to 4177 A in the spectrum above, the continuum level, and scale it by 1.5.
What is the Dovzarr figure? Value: 26.1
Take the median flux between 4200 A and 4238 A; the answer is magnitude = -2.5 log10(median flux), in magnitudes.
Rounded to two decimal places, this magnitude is -3.07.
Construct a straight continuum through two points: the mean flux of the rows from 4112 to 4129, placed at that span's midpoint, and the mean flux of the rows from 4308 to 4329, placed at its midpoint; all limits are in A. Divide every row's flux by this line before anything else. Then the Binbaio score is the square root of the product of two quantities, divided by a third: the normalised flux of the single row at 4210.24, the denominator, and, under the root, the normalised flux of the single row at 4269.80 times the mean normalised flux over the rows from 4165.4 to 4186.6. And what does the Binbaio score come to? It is 0.9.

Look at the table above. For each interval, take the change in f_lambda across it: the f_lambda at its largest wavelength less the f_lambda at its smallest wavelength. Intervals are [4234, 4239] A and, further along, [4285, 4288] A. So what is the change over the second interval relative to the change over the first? -0.5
